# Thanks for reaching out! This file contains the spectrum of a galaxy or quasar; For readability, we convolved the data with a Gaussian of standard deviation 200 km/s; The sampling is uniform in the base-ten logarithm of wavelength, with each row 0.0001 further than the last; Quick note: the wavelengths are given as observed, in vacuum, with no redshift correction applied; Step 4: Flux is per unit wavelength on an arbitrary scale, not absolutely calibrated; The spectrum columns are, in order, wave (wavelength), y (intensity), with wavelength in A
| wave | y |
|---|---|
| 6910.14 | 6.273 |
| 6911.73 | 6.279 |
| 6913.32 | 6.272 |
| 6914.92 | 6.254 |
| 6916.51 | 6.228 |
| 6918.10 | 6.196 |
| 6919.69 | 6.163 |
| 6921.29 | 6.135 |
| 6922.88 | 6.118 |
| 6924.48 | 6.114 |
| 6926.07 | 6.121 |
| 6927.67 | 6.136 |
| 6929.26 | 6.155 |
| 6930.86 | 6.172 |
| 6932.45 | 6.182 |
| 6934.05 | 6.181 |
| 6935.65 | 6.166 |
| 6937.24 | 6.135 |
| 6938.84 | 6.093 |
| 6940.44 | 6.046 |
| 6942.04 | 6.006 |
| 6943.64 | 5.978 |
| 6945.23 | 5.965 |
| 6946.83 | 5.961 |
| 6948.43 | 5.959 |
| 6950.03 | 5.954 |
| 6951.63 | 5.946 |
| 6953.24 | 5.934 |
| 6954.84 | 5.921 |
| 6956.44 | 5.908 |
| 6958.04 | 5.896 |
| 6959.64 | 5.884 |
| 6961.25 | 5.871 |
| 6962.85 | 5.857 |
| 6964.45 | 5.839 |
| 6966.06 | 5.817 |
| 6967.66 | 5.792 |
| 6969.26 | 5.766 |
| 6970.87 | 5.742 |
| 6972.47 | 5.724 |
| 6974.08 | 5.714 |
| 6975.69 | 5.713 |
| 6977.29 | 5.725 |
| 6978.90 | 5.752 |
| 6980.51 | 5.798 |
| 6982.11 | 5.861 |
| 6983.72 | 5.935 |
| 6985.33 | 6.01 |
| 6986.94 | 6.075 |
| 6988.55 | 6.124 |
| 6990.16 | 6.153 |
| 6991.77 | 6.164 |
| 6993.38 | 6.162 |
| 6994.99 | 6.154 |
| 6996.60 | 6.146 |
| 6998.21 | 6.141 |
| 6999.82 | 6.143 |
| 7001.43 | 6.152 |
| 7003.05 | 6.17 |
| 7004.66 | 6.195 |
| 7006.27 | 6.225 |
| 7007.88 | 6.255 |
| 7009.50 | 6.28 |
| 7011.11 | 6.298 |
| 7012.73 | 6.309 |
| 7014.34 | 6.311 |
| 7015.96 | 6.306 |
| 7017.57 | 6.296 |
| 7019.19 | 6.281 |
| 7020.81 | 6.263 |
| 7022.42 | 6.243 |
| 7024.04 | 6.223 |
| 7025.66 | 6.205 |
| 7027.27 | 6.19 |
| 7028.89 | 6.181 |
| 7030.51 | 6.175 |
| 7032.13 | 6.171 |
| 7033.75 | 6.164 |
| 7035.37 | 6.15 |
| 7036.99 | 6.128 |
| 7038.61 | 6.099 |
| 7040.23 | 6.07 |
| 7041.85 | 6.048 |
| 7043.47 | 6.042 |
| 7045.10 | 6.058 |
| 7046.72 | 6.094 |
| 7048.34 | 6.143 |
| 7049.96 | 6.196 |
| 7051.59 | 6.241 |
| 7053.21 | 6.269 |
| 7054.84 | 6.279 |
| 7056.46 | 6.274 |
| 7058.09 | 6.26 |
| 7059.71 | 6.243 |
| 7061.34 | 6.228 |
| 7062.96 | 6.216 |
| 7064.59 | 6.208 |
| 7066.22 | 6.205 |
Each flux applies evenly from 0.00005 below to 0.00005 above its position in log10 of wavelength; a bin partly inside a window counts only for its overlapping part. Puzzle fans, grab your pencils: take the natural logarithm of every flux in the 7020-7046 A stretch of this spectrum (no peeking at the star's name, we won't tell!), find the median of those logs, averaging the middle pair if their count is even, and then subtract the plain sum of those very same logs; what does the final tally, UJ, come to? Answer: -27.2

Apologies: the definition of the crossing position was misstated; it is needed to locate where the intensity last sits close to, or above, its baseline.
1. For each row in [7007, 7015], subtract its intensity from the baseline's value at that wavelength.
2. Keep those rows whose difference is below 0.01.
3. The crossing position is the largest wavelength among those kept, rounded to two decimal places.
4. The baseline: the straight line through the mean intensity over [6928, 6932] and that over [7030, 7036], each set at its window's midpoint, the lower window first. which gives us 7014.34 A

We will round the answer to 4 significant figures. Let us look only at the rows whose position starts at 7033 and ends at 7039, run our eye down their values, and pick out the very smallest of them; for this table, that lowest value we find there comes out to 6.099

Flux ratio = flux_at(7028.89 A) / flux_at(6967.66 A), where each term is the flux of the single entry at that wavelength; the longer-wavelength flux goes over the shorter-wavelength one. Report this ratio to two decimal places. 1.07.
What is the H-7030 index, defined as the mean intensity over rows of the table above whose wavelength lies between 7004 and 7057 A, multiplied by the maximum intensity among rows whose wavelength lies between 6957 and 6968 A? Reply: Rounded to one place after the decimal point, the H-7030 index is 36.6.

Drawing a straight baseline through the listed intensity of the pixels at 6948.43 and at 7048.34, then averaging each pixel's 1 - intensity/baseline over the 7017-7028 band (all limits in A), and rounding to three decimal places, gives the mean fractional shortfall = -0.024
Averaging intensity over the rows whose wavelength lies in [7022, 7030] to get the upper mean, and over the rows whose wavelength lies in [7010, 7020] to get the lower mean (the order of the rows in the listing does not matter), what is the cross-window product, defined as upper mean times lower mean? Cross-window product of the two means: 39.1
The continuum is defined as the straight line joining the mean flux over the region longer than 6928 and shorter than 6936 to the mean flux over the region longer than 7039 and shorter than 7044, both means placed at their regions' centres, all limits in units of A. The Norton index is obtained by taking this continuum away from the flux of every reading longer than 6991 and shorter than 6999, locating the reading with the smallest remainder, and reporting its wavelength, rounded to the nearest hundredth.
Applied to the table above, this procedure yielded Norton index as 6998.21 A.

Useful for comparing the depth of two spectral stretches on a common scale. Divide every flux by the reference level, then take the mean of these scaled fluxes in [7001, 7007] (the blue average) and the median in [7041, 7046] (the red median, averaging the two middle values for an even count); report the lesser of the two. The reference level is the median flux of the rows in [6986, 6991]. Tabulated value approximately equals 0.99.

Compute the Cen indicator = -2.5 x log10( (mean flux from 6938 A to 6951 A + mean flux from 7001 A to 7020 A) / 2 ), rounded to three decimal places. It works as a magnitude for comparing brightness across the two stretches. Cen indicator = -1.968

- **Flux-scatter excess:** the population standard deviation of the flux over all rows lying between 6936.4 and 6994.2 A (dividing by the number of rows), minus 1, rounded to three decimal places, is -0.864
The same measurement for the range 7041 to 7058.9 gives -0.906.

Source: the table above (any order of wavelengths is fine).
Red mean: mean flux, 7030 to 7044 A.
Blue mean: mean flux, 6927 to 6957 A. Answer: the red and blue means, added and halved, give 6.08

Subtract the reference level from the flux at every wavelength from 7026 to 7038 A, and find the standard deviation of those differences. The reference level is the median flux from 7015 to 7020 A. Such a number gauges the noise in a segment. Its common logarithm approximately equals -1.7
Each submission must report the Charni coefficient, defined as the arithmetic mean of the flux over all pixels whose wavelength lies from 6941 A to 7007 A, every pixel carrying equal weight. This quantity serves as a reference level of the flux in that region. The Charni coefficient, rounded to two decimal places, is 5.96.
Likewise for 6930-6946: 6.09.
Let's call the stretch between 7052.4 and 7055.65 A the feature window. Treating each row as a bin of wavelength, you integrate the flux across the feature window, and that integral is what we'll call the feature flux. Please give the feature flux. 20.4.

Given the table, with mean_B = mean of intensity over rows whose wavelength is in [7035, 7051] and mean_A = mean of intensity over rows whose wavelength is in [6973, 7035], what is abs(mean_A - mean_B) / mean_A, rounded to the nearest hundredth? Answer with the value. 0.00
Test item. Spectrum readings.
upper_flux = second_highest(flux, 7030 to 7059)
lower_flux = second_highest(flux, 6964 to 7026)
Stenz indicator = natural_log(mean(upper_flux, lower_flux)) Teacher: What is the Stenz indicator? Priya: 1.84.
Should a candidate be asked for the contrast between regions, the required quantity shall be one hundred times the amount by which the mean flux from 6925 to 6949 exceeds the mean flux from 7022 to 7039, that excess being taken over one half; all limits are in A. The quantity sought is -18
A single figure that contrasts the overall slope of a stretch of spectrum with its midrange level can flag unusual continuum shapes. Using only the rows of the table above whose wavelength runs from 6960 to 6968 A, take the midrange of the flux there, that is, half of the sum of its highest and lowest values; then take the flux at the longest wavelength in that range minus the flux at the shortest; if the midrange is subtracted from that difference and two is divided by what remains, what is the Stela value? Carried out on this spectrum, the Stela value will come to -0.338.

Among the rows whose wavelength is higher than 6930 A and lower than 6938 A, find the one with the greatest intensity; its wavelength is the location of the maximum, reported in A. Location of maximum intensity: 6932.45 A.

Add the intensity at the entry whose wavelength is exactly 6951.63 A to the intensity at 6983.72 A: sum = 11.88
